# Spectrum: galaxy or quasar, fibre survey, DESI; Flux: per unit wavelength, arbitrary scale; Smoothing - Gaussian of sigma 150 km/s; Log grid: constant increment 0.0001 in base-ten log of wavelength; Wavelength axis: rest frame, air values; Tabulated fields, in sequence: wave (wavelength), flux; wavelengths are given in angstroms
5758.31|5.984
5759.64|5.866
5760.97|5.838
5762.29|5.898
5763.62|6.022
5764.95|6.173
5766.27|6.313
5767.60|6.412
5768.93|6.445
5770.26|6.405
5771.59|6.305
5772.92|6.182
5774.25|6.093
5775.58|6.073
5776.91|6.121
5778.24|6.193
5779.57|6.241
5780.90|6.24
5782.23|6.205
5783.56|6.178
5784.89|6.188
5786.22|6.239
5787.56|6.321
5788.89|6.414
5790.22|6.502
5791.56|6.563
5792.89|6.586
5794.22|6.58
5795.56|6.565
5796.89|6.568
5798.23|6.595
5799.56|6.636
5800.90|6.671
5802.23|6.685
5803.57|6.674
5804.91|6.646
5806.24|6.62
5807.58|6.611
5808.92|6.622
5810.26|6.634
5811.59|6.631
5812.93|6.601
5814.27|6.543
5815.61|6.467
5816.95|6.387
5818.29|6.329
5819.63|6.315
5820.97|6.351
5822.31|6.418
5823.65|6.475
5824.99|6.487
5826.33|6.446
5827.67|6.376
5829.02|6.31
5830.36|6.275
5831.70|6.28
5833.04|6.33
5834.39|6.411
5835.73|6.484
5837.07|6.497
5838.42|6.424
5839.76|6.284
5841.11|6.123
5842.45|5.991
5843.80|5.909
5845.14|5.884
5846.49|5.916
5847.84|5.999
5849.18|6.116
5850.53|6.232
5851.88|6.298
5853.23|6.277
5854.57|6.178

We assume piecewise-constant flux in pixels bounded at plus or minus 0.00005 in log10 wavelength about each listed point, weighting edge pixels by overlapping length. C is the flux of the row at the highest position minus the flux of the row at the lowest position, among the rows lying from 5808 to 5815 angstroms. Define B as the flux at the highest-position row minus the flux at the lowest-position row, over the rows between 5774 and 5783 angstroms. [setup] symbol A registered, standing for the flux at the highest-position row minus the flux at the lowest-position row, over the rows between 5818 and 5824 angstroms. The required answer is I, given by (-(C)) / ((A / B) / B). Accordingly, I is 0.007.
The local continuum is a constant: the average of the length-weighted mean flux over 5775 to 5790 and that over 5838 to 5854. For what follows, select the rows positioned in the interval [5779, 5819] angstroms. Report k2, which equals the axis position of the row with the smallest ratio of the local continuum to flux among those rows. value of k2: 5802.23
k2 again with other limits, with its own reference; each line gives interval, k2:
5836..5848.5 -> 5837.07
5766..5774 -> 5768.93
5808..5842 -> 5810.26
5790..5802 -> 5800.90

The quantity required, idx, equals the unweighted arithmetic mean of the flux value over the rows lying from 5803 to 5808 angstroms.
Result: 6.64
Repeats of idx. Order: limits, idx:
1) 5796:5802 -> 6.62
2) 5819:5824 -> 6.39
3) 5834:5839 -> 6.45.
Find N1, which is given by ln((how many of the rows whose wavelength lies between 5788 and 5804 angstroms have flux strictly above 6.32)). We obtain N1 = 2.48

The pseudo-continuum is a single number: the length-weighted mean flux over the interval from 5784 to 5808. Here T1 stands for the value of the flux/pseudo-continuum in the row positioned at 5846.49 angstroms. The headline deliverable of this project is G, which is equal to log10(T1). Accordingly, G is -0.043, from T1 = 0.91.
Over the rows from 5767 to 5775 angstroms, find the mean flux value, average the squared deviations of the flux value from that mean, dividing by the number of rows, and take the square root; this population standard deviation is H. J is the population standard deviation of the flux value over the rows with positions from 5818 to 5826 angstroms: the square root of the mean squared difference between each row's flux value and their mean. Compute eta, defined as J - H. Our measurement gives -0.06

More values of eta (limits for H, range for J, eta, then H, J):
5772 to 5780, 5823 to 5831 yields 0.02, 0.06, 0.08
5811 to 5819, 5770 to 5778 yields 0.01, 0.11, 0.12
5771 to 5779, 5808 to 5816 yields -0.02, 0.08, 0.06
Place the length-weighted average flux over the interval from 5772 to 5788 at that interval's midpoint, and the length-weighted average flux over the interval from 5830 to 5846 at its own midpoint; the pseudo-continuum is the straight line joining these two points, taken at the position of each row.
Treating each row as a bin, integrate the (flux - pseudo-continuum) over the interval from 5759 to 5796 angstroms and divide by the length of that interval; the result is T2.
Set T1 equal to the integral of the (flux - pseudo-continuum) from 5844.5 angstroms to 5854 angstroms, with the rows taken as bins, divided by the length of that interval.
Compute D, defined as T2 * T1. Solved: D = -0.01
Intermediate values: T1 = -0.14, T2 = 0.07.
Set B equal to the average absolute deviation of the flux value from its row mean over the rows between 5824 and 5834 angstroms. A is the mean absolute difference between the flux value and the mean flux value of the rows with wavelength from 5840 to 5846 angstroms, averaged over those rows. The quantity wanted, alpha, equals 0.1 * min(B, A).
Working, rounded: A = 0.080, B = 0.07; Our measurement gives 0.0067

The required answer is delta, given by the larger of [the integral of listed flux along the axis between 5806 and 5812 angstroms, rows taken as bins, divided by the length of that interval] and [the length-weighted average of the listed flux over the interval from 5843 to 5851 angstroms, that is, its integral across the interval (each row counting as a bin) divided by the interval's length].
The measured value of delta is 6.62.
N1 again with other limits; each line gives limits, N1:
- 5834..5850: 1.39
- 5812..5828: 2.40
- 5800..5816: 2.48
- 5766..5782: 1.10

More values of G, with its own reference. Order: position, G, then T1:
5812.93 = 0.004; 1.01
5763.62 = -0.035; 0.92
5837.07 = -0.002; 0.99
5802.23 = 0.010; 1.02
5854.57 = -0.024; 0.95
